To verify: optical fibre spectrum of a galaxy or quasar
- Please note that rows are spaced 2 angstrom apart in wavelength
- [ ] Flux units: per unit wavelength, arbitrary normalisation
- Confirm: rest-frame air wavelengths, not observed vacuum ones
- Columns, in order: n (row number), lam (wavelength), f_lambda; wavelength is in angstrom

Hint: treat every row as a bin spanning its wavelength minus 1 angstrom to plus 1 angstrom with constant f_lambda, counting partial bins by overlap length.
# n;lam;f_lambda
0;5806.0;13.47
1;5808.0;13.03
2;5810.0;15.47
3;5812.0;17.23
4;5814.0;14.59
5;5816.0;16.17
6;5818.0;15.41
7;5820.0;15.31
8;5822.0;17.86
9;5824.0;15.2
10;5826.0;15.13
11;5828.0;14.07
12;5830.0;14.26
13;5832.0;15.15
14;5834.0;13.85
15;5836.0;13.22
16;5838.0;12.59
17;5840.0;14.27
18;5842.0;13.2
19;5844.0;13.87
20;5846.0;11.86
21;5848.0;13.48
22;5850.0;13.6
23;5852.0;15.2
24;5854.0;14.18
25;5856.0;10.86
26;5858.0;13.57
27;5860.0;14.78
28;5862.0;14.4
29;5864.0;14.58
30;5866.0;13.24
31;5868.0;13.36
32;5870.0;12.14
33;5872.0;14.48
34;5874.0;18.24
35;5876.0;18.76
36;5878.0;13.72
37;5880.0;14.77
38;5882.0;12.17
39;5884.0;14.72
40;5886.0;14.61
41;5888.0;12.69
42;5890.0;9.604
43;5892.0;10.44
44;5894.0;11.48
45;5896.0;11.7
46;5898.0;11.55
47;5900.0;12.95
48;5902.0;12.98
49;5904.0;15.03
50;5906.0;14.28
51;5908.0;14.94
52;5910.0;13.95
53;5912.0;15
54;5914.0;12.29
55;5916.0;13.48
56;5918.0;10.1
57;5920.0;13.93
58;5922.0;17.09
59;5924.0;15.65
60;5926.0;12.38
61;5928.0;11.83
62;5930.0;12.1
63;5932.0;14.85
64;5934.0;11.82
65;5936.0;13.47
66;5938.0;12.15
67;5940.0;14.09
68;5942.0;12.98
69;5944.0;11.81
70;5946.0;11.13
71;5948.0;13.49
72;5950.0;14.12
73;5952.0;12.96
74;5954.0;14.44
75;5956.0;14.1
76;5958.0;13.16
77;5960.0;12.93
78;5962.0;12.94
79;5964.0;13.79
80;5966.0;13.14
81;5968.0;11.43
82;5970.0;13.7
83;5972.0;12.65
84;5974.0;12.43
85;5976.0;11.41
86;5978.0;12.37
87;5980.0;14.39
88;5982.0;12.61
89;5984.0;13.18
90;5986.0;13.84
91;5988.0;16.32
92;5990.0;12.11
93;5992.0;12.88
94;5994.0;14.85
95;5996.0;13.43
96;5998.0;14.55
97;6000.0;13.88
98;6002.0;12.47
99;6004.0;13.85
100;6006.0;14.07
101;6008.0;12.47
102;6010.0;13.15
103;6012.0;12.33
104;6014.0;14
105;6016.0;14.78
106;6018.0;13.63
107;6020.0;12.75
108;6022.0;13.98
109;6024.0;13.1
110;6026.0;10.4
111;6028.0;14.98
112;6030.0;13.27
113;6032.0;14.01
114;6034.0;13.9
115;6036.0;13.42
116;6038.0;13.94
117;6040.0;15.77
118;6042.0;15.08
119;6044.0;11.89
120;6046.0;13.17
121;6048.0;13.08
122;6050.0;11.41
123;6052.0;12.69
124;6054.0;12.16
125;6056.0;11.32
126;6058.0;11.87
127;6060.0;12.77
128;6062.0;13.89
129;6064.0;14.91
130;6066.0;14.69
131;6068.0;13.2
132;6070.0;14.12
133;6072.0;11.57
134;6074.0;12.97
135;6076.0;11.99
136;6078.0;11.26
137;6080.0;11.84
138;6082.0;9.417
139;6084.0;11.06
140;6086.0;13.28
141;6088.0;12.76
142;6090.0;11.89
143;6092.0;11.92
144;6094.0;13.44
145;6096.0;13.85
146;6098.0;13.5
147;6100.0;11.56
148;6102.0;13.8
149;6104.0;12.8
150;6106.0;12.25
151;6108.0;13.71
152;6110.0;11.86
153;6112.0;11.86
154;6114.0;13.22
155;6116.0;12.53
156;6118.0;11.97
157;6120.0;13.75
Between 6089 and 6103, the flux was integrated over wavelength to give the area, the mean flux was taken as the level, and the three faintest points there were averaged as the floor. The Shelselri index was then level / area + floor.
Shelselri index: 11.9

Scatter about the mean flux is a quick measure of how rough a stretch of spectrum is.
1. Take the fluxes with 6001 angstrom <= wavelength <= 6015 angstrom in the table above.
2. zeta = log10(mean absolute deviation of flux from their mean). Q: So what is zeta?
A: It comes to -0.17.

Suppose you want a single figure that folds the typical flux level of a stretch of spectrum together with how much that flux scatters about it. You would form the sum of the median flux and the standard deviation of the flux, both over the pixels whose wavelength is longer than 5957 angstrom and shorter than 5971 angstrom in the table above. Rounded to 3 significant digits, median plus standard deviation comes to 13.9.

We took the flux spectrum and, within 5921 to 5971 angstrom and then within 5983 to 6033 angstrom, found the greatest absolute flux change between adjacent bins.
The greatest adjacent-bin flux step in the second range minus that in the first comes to 1.3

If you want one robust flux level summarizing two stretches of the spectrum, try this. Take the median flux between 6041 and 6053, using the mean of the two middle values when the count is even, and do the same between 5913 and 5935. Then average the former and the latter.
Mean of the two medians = 12.6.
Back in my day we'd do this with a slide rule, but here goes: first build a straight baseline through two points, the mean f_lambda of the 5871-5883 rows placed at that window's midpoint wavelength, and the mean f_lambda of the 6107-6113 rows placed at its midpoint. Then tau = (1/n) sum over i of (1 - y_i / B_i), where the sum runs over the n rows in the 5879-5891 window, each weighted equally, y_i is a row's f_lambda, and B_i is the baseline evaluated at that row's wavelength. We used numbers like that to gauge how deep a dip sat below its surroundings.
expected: 0.14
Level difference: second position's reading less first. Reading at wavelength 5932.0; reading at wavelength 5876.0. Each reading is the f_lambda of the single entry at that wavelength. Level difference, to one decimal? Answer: 3.9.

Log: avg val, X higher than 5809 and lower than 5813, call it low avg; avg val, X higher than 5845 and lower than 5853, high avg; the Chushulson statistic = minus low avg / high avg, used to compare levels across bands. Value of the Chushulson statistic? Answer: -1.21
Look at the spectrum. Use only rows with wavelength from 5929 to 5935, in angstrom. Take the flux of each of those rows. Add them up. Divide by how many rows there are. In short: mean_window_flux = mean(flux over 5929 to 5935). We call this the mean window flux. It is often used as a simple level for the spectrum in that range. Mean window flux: 12.9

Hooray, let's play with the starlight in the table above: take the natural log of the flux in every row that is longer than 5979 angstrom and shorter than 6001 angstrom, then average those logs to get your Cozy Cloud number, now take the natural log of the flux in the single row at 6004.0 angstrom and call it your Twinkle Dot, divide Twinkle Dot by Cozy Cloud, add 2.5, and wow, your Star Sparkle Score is 3.50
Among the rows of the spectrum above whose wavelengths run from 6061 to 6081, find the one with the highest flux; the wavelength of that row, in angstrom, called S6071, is 6064.0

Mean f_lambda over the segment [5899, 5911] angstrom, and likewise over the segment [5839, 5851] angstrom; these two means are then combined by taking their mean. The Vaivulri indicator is 13.70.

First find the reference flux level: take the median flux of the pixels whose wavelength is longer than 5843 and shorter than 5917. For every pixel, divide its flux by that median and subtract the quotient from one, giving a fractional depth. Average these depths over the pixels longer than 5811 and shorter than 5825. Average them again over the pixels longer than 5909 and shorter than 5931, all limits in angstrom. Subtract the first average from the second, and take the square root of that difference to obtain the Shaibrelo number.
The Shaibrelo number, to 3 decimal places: 0.431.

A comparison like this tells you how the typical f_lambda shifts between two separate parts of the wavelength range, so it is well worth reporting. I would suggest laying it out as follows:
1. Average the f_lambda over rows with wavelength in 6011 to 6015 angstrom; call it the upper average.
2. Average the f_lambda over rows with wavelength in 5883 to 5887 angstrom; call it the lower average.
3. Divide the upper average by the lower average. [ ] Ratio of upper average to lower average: 0.90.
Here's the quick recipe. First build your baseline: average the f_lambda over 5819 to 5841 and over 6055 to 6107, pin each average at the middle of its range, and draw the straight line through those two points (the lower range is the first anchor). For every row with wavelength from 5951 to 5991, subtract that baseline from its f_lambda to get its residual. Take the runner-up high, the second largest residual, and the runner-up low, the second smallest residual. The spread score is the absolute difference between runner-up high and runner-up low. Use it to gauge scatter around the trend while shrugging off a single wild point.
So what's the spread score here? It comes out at 3.0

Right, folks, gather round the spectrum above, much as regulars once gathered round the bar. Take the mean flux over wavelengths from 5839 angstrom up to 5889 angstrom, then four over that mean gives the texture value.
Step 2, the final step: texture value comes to 0.285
